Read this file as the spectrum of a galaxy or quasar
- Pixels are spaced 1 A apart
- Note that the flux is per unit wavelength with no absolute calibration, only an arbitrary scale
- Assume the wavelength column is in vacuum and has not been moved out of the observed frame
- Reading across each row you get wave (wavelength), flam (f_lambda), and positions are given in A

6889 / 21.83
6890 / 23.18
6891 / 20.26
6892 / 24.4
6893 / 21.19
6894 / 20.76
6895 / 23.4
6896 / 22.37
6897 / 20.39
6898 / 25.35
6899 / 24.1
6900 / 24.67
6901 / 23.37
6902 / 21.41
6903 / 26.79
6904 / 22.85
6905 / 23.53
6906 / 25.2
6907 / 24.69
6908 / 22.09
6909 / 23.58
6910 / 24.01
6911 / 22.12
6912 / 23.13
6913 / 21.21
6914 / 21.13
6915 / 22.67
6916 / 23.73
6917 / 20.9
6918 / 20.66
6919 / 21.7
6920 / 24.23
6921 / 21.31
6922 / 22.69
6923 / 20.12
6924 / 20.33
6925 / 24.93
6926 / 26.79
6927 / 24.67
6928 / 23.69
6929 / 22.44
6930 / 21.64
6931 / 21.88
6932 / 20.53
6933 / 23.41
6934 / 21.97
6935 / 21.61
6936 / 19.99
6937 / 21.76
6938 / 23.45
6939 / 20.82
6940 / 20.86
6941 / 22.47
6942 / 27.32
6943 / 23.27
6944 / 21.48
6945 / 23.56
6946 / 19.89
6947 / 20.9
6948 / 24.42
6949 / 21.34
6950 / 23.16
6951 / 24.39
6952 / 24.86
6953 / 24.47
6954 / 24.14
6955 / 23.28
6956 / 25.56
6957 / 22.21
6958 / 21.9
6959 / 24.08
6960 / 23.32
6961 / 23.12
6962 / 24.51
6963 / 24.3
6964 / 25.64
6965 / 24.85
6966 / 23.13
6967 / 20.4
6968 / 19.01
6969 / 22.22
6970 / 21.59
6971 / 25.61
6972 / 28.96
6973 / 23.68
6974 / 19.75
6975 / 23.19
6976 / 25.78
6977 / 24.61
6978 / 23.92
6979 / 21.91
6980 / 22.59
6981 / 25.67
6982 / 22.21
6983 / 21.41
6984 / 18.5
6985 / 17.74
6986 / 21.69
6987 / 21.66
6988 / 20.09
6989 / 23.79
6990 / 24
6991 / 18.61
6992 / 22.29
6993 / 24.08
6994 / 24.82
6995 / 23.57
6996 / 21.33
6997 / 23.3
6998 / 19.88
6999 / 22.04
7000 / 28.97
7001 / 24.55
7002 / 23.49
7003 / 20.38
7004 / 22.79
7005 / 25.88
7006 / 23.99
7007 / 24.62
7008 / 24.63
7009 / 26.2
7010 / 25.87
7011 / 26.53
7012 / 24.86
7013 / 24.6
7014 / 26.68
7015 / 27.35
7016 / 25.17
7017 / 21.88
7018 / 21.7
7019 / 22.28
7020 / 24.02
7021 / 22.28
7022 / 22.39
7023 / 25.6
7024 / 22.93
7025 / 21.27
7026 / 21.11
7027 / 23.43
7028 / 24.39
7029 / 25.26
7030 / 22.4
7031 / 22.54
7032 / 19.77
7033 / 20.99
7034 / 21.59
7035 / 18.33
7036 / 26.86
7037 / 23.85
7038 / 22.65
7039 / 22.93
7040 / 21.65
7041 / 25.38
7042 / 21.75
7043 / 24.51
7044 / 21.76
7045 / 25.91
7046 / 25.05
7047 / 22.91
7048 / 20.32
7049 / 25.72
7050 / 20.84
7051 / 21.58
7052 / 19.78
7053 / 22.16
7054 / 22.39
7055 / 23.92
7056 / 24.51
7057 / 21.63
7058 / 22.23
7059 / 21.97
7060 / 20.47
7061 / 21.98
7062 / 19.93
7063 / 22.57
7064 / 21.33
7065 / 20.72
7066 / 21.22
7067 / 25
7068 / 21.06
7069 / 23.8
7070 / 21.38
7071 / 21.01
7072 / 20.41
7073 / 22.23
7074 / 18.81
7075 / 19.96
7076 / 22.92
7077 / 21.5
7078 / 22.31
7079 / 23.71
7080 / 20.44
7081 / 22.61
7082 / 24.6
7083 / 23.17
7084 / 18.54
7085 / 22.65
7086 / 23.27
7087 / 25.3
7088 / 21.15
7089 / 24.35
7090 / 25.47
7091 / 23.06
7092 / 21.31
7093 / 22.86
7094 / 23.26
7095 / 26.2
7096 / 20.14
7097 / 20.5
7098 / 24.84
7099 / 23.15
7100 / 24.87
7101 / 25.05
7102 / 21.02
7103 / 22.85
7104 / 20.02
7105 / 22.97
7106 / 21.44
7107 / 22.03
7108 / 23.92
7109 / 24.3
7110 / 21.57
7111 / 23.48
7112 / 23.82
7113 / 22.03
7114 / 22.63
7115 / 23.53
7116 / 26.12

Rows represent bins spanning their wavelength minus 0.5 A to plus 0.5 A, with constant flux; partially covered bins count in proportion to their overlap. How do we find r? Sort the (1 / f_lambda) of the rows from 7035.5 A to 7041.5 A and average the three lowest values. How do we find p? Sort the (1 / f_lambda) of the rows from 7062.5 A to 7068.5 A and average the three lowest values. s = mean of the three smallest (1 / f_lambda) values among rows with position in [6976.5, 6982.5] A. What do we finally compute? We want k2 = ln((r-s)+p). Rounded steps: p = 0.0437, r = 0.0395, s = 0.0405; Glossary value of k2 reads -3.15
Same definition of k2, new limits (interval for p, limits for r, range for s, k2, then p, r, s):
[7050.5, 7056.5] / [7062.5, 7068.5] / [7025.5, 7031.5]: -3.10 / 0.0424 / 0.0437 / 0.0411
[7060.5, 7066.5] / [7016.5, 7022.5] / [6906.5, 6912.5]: -3.04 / 0.0456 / 0.0437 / 0.0415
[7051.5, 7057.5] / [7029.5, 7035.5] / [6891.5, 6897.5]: -3.11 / 0.0424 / 0.0451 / 0.0428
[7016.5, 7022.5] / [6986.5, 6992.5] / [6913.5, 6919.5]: -3.16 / 0.0437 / 0.0429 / 0.0441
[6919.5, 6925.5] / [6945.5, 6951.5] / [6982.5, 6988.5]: -3.29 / 0.0418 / 0.0417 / 0.0463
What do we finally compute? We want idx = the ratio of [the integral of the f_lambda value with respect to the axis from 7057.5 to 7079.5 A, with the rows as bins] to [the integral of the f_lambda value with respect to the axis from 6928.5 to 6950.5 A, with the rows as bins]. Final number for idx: 0.976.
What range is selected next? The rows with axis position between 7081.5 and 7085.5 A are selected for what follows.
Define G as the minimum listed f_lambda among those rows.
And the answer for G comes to 18.54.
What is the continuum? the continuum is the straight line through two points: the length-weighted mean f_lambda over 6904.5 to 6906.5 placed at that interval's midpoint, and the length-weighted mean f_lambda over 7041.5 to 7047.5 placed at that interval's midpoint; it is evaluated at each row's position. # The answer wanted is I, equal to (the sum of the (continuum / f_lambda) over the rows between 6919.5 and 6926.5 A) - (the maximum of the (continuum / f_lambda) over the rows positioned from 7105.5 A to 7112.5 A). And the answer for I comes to 6.4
